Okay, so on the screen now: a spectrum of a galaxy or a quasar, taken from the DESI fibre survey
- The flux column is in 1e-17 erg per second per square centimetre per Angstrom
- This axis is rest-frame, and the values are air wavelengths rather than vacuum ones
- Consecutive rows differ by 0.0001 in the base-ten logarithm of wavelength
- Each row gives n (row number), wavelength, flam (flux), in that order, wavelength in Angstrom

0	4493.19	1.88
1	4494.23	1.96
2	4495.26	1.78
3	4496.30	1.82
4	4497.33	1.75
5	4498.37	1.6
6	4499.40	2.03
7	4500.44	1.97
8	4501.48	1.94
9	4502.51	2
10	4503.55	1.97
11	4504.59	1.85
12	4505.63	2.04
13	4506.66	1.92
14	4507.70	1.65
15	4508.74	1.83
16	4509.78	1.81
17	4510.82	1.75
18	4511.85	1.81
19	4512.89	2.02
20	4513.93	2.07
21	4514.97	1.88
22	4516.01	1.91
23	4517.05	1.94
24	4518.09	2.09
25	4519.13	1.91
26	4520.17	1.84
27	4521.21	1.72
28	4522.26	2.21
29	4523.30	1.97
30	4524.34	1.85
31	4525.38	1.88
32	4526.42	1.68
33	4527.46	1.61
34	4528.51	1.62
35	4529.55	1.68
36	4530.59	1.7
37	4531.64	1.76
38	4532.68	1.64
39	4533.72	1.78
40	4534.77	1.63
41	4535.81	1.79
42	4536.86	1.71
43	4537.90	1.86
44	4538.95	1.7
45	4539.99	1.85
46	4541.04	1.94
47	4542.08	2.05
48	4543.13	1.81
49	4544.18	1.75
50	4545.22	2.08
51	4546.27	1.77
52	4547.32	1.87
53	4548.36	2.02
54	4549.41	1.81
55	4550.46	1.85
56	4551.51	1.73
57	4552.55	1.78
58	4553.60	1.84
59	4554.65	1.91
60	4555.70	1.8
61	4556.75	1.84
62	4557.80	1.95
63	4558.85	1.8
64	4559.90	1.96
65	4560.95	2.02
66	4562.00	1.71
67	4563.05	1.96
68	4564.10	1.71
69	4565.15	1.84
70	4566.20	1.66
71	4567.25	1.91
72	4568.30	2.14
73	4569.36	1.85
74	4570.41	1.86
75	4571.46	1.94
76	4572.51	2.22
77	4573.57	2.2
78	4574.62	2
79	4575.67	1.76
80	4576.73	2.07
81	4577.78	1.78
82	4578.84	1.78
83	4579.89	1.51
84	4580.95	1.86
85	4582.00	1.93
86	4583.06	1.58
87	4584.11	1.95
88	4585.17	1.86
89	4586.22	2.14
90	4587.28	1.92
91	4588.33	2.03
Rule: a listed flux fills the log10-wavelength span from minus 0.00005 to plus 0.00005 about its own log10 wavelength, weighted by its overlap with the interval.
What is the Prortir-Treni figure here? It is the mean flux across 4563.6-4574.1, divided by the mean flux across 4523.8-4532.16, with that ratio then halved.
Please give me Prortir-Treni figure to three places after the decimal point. 0.561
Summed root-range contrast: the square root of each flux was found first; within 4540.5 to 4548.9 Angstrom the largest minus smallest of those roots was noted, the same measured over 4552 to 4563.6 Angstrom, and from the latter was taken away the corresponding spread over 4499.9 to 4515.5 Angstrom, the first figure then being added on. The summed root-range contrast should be 0.079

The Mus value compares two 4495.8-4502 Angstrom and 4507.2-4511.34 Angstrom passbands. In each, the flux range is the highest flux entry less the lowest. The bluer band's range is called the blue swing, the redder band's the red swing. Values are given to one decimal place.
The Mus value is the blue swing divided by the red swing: 2.4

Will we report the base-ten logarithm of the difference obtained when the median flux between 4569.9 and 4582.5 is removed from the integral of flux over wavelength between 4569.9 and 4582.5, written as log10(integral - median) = 1.3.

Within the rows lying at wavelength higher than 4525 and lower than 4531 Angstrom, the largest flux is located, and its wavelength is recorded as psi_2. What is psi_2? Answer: 4525.38 Angstrom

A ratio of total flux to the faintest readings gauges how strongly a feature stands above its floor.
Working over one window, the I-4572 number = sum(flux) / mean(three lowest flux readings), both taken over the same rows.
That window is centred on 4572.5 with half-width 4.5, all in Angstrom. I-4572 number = 9.9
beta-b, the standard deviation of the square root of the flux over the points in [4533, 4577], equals 0.051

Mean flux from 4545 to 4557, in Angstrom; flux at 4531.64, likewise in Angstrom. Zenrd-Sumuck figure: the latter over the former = 0.95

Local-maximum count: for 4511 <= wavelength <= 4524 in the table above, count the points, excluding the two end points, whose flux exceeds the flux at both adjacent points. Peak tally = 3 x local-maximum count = 9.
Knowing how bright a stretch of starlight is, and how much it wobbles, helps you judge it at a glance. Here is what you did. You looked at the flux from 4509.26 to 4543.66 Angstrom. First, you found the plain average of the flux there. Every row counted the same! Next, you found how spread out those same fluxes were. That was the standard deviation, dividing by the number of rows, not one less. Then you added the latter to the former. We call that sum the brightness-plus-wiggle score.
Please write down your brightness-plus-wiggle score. 1.979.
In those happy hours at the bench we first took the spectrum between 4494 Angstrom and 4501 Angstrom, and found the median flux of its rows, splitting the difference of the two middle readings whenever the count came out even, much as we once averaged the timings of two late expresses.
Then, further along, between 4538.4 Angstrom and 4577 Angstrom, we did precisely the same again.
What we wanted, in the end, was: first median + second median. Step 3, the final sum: 3.67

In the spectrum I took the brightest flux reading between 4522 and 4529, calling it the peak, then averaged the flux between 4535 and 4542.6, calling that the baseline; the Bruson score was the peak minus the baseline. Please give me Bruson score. 0.37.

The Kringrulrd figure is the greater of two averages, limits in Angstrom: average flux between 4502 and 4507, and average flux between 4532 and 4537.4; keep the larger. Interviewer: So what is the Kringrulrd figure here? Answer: 1.96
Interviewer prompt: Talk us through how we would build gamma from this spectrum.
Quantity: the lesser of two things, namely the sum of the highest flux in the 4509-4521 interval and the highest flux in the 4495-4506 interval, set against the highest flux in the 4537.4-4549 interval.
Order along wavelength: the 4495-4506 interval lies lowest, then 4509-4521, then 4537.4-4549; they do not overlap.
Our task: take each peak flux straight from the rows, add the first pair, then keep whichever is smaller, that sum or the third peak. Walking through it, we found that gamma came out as 2.08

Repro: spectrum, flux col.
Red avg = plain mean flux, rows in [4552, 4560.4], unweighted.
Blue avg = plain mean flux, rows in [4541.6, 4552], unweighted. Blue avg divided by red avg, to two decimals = 1.01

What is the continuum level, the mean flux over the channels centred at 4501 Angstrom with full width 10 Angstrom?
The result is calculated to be 1.90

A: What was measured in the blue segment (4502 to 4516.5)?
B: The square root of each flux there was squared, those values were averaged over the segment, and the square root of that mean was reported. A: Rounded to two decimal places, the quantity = 1.38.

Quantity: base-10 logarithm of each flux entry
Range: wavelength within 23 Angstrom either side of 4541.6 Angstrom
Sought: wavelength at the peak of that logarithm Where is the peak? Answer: 4522.26 Angstrom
